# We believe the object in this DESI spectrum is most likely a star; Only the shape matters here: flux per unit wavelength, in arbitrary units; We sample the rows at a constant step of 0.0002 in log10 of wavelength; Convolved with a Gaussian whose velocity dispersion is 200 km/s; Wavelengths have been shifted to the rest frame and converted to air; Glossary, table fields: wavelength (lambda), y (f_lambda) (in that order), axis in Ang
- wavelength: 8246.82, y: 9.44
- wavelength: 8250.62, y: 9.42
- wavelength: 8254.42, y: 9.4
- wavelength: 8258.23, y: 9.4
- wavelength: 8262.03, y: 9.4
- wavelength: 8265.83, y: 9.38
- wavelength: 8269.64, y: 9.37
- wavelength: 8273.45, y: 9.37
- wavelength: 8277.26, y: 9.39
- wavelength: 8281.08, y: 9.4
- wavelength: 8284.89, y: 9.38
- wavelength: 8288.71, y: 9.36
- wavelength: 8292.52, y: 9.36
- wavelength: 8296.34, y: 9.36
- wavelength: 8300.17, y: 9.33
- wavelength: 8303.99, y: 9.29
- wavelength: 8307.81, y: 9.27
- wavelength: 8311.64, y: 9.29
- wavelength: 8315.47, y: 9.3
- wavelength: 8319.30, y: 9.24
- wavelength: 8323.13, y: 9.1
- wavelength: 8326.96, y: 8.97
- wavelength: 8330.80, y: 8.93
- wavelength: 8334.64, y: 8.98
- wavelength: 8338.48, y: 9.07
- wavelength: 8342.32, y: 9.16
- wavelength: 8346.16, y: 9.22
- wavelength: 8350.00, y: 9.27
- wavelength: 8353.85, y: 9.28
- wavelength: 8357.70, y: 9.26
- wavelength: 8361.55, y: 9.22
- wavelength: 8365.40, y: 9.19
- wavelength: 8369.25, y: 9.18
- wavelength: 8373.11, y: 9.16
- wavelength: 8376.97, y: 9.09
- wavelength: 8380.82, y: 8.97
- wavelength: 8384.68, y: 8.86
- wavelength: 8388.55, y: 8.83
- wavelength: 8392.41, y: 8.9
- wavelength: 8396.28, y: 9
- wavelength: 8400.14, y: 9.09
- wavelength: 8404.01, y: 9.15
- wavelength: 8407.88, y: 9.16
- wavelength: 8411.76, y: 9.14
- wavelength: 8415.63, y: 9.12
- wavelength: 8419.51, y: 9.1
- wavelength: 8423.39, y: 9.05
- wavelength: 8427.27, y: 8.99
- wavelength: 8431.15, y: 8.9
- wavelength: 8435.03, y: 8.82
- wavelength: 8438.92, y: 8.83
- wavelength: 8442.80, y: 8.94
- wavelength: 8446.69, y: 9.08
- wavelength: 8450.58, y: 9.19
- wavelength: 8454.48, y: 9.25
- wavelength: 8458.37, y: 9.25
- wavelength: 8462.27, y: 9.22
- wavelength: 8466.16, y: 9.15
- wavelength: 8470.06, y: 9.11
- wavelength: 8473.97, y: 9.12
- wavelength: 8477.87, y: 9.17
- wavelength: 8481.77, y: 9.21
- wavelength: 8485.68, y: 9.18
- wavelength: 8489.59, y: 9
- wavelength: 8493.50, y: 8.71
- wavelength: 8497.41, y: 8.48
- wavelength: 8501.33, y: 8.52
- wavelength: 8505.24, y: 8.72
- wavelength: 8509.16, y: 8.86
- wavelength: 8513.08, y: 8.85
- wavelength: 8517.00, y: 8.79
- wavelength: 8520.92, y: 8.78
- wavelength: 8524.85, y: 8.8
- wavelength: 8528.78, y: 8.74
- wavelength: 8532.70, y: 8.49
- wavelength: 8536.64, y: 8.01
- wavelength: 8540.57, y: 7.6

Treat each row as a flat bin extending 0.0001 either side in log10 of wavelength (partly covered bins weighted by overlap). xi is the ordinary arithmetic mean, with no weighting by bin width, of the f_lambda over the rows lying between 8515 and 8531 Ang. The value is 8.8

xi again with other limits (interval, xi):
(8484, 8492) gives 9.1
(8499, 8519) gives 8.7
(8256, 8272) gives 9.4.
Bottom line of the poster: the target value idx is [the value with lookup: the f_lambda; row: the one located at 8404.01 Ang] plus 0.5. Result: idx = 9.65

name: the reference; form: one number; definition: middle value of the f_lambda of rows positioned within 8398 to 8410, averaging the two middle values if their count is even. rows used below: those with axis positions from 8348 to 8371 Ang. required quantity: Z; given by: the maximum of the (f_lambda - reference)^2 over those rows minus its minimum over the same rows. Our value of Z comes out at 0.016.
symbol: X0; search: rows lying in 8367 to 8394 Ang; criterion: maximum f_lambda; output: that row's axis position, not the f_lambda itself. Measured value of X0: 8369.25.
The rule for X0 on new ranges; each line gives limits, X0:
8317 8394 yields 8353.85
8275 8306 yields 8281.08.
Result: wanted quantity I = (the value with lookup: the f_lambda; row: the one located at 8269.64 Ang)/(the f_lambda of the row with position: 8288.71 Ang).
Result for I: 1.00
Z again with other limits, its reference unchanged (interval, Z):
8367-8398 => 0.102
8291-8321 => 0.036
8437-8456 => 0.101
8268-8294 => 0.018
